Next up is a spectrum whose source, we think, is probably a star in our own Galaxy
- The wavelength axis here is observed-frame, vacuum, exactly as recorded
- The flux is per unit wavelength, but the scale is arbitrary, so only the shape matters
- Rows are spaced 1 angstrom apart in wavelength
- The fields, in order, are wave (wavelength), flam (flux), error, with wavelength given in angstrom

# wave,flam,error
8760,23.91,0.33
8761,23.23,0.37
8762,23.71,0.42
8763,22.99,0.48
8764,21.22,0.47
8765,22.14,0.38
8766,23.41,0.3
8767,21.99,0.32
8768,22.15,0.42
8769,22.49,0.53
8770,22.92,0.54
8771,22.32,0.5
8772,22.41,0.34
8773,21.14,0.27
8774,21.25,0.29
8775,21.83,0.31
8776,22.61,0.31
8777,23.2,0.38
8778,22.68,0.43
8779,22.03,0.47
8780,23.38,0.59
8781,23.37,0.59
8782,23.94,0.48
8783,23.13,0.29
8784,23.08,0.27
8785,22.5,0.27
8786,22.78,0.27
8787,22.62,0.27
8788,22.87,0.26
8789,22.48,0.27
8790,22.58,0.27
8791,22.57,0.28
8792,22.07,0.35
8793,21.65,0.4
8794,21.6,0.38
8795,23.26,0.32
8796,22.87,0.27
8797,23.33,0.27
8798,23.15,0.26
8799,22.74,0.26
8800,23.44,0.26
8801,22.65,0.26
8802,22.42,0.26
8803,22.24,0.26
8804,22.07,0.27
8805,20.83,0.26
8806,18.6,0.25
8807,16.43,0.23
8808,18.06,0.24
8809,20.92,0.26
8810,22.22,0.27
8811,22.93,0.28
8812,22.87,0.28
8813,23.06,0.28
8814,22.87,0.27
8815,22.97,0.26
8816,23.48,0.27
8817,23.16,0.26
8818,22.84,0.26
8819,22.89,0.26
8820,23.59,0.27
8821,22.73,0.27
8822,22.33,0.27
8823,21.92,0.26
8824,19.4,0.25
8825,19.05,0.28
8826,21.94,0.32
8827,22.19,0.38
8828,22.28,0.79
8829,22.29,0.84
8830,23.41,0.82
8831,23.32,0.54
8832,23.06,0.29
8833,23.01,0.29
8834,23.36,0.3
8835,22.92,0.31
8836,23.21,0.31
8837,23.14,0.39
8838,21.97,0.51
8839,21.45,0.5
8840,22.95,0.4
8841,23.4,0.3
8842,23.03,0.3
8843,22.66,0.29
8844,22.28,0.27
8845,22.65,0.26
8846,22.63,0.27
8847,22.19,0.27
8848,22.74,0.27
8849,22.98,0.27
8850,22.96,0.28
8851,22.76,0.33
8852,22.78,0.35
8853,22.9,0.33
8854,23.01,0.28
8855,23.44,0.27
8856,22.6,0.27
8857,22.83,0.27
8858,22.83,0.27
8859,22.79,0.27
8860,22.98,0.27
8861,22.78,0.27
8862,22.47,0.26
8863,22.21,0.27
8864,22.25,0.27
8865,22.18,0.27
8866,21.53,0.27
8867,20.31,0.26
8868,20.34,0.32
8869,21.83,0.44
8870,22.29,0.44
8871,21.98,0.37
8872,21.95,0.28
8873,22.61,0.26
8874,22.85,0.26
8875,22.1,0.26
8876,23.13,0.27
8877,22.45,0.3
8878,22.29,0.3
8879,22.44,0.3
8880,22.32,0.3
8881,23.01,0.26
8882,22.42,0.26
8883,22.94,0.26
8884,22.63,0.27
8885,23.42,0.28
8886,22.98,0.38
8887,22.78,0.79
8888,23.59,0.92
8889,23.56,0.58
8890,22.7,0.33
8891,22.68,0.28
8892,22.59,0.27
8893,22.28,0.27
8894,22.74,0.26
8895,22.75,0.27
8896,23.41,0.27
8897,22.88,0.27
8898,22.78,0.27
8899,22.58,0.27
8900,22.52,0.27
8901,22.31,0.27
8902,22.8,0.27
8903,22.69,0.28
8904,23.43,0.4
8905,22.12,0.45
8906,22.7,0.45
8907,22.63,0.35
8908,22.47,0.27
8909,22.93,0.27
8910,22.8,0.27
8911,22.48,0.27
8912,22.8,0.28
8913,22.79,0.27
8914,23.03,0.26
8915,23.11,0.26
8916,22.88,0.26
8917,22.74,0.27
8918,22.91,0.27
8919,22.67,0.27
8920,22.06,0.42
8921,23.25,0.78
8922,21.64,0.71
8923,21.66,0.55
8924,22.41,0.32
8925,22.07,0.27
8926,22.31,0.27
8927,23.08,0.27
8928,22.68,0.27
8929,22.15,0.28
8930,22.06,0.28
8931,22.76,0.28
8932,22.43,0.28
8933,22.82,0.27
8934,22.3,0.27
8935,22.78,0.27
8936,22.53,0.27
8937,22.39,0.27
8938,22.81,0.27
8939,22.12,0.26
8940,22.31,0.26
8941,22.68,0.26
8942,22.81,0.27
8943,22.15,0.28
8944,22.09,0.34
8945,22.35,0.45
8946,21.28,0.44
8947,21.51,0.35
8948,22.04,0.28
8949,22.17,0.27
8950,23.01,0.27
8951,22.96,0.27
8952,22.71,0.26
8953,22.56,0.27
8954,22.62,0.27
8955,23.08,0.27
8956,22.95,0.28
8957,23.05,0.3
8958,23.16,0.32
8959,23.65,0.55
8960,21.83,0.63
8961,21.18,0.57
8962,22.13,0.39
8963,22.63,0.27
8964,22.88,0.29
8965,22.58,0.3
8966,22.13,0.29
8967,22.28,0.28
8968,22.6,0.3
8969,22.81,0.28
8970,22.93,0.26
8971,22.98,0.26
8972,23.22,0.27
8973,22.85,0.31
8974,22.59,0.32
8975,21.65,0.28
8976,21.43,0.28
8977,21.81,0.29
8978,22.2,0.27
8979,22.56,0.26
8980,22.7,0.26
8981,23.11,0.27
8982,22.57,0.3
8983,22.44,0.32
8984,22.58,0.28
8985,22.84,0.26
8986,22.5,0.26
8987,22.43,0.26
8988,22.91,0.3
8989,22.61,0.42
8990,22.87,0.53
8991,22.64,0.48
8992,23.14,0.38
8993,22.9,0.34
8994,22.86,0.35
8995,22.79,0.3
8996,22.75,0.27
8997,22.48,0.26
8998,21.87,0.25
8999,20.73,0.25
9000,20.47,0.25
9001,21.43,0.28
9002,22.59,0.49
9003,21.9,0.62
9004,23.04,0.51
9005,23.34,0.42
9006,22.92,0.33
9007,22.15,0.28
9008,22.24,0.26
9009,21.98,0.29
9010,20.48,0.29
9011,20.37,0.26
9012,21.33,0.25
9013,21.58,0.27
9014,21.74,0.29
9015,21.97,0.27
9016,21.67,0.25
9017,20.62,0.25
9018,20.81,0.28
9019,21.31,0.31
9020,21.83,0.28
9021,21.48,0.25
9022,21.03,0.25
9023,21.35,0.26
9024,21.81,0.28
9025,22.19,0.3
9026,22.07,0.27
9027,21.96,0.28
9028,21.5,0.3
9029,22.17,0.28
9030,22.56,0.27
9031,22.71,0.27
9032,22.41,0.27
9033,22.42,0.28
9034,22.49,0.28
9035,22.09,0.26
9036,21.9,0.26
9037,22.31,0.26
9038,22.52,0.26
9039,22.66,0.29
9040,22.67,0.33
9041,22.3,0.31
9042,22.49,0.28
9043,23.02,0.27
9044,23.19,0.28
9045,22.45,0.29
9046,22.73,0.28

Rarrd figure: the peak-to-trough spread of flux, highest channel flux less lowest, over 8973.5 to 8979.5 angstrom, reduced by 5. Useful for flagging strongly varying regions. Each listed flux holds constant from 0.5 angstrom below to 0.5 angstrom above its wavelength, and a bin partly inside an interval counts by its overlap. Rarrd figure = -3.8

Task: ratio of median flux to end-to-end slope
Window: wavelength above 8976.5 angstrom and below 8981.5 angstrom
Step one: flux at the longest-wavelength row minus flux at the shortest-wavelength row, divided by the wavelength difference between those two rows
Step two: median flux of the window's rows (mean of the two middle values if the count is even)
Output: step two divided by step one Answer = 69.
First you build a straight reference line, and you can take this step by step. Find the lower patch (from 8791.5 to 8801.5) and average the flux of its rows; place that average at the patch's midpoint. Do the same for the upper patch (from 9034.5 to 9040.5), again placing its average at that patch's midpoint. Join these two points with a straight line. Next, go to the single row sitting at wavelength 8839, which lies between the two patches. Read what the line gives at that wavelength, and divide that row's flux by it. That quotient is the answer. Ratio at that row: 0.948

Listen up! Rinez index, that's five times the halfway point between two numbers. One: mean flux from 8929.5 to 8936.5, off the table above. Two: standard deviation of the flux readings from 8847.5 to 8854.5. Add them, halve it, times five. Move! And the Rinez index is 56.6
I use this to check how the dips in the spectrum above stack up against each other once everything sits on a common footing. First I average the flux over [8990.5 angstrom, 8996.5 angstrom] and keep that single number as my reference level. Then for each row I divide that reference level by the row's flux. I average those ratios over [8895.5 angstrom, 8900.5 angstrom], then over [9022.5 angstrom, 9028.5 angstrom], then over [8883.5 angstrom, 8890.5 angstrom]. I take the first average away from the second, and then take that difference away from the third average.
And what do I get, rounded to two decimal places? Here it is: 0.94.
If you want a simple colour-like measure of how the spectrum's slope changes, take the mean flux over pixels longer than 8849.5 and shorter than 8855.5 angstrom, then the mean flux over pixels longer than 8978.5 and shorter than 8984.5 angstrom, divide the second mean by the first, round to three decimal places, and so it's 0.986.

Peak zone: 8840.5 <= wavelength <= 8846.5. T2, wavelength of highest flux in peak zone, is 8841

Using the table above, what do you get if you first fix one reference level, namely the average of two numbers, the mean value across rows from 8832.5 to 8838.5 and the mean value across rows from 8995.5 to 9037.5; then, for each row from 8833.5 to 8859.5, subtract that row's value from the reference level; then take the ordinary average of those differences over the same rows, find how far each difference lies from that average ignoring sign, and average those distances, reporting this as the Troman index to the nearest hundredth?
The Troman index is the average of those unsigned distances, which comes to 0.30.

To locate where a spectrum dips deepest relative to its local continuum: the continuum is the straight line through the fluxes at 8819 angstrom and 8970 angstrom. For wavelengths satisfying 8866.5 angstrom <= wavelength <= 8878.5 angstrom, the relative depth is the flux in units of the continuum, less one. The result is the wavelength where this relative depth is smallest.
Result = 8867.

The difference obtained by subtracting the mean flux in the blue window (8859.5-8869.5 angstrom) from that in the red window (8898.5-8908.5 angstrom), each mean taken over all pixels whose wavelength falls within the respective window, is 0.7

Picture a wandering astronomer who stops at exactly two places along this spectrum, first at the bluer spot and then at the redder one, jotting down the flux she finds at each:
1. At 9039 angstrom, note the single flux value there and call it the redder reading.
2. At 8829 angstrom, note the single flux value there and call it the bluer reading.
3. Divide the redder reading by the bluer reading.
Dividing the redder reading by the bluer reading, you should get 1.02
